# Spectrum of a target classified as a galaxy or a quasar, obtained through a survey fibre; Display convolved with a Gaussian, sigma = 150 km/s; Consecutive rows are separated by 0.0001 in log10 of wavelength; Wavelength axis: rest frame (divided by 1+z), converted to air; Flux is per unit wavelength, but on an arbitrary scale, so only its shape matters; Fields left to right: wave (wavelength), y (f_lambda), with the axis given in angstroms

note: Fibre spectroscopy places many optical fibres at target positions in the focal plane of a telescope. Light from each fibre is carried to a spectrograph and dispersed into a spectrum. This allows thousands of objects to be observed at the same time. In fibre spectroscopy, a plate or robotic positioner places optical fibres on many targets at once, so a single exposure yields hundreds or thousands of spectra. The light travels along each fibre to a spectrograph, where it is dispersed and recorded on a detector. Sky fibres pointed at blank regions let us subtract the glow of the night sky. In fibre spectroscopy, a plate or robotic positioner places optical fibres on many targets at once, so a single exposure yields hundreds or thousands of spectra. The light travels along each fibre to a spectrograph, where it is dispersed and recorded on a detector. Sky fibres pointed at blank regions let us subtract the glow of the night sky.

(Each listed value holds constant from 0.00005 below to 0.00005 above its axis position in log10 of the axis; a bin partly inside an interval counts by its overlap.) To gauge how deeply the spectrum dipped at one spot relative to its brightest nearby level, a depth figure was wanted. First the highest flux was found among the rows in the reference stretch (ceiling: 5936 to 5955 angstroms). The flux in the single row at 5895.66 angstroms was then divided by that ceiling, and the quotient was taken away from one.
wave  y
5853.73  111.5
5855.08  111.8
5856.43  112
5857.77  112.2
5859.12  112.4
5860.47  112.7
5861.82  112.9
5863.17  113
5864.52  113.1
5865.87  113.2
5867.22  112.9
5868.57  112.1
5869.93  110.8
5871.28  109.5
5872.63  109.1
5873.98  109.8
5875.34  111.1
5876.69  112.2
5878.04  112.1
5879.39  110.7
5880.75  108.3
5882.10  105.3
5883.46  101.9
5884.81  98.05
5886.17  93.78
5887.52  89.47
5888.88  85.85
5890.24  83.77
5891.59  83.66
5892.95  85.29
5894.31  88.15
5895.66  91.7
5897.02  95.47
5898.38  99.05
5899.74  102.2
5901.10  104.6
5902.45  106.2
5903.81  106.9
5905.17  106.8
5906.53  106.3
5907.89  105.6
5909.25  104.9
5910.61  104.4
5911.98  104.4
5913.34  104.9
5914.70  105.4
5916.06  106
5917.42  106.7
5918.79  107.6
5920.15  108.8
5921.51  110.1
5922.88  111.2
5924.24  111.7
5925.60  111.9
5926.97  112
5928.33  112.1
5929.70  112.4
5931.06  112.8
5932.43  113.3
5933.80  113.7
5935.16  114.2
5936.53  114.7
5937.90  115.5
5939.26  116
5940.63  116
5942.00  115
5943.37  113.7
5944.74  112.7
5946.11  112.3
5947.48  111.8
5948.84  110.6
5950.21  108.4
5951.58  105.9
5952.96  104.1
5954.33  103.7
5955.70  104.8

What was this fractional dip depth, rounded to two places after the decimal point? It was 0.21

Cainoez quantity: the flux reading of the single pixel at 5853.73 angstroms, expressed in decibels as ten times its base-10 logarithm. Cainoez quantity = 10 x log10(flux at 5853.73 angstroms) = 20.5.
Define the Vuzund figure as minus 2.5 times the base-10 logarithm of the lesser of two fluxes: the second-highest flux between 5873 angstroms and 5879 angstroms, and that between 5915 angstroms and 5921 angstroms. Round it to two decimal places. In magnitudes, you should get -5.08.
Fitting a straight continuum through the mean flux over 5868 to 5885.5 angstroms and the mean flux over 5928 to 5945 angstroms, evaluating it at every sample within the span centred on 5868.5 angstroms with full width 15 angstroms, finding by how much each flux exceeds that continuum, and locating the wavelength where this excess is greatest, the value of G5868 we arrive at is 5861.82 angstroms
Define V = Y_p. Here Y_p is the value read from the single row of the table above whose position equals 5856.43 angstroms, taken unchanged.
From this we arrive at 112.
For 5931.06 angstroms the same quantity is 112.8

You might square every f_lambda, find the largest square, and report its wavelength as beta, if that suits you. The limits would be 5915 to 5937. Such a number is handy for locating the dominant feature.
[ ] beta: 5936.53 angstroms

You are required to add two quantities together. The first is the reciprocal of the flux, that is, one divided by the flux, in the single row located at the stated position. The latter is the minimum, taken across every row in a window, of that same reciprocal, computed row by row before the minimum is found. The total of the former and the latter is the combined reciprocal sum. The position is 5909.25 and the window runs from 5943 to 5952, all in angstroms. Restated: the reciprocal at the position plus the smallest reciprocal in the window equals 0.0183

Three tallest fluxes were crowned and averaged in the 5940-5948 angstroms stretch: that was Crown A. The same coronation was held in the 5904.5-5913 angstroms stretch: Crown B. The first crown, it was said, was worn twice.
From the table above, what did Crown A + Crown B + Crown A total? 336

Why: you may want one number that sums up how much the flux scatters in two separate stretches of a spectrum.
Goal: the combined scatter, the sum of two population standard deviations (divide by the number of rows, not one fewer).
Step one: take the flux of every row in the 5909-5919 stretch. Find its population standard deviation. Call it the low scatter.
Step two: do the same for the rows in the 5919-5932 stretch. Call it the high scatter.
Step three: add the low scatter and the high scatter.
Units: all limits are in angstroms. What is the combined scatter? 2.3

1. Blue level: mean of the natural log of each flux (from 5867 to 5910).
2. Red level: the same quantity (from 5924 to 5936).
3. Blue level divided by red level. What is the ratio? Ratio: 0.978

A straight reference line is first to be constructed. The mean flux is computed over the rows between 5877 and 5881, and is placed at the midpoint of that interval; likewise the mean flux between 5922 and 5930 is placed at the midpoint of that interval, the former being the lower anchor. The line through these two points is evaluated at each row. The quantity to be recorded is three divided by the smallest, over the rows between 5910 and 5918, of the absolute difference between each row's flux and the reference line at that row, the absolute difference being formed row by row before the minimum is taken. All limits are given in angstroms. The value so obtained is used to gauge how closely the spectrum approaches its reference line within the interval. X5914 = 0.61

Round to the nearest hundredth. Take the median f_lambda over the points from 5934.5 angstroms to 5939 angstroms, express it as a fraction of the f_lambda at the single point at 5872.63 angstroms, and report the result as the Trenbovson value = 1.05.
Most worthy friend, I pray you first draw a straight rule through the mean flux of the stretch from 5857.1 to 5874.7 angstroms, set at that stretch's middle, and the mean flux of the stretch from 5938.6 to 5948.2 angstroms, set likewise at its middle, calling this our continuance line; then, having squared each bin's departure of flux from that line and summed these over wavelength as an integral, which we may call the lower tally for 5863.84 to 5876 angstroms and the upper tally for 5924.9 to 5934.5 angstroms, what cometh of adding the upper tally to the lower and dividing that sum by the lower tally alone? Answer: 1.3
